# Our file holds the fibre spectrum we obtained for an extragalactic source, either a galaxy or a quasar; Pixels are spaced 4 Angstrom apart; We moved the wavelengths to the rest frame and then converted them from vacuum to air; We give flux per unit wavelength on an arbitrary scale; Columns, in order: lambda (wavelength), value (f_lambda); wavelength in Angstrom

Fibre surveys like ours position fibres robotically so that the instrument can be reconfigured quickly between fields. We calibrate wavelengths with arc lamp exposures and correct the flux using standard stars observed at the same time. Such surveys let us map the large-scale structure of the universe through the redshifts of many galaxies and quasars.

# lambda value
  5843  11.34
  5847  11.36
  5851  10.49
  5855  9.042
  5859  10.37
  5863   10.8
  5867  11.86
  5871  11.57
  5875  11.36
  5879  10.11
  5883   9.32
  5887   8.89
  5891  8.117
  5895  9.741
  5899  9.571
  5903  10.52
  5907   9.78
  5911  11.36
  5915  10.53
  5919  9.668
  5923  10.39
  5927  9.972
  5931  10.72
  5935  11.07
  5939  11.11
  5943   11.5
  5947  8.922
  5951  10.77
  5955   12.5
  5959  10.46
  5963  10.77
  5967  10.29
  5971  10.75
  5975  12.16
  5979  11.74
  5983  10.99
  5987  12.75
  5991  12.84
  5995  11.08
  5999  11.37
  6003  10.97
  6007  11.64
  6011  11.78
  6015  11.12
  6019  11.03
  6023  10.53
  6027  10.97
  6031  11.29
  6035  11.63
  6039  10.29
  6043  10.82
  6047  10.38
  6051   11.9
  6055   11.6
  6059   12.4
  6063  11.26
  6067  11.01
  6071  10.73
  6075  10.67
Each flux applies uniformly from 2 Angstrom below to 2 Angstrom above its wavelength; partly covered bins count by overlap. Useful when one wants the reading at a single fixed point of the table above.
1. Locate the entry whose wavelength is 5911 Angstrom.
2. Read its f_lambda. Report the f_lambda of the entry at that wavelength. 11.36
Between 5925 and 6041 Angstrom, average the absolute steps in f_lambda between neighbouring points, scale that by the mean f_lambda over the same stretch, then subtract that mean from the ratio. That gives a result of -11.1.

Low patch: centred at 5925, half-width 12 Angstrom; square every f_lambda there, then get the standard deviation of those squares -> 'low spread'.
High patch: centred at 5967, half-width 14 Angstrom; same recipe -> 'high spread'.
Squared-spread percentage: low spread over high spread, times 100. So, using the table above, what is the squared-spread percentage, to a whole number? 52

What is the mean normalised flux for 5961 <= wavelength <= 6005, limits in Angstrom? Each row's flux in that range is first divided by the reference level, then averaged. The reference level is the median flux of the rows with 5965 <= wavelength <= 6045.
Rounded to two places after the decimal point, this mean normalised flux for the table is 1.03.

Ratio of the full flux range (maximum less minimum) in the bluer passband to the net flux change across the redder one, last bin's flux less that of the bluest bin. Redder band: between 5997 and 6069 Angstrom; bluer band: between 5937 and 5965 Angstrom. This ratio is -10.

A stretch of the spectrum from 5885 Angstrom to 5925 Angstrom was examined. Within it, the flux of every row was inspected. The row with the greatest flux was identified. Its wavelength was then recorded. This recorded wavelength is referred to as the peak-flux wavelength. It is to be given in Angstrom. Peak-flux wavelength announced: 5911 Angstrom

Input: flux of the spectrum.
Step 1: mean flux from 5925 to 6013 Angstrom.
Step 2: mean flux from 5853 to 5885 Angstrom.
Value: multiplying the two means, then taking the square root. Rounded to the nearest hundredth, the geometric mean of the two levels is 10.87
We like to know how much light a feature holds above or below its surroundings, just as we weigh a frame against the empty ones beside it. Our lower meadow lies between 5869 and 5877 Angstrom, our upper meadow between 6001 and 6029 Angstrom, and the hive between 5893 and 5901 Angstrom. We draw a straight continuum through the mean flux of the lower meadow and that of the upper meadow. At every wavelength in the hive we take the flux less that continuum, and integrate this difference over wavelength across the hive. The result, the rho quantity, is -14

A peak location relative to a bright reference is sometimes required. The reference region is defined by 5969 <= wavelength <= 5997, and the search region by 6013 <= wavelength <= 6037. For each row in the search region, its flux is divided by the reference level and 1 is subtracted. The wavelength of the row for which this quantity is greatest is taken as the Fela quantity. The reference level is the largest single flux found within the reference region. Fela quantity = 6035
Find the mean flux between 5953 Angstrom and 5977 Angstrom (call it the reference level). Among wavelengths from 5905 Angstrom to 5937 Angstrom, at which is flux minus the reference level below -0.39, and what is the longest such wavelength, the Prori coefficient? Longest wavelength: 5931 Angstrom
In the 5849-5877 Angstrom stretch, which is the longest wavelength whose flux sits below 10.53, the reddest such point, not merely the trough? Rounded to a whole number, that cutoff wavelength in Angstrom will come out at 5859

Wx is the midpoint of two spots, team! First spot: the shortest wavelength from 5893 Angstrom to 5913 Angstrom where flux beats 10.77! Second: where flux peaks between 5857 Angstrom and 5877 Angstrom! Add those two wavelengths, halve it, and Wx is 5889 Angstrom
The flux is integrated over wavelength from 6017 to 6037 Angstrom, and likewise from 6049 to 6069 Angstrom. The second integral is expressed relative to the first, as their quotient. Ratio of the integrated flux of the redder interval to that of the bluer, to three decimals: 1.049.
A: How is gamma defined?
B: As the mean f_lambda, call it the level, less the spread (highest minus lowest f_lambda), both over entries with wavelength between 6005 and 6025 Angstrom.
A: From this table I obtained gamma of 10.0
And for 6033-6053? 9.4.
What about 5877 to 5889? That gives 8.2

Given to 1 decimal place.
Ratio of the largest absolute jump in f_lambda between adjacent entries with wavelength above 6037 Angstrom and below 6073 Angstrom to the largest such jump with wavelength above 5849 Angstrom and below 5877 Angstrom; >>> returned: 1.0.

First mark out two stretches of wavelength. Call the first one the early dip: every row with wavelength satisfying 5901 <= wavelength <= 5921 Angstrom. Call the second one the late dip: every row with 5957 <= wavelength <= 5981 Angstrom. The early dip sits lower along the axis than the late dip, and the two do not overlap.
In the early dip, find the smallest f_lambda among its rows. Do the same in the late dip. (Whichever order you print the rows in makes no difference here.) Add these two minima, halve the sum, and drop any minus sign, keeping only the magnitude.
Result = 10.0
